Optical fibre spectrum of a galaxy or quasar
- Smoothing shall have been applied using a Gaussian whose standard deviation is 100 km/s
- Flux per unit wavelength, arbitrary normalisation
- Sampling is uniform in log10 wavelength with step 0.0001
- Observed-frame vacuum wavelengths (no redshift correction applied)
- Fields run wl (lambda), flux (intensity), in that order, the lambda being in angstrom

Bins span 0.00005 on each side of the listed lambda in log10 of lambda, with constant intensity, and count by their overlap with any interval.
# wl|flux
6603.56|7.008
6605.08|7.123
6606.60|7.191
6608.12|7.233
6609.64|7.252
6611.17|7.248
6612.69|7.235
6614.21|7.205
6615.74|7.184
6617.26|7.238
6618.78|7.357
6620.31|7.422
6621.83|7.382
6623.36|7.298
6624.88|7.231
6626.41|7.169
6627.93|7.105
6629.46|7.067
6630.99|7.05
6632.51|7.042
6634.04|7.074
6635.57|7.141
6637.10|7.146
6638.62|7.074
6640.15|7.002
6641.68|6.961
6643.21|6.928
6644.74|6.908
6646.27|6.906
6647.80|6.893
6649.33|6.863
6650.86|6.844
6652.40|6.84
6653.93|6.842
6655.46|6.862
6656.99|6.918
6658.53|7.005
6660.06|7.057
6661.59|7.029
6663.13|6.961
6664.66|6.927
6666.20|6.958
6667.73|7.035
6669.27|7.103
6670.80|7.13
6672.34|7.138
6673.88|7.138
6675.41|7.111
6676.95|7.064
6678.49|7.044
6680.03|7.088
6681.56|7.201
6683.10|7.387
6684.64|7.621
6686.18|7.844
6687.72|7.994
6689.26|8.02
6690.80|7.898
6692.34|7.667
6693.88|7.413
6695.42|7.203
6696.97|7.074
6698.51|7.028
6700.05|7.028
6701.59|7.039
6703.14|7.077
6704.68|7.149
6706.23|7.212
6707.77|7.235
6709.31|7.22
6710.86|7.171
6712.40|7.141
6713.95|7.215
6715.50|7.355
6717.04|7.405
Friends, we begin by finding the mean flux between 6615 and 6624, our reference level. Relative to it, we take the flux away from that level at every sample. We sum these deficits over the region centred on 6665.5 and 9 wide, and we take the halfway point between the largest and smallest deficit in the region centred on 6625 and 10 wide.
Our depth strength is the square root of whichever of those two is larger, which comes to 1.4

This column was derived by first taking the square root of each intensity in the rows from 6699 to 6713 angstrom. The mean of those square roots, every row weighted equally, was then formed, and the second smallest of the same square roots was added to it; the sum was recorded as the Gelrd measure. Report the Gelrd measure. 5.33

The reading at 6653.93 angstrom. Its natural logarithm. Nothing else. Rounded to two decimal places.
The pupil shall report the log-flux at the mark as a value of 1.92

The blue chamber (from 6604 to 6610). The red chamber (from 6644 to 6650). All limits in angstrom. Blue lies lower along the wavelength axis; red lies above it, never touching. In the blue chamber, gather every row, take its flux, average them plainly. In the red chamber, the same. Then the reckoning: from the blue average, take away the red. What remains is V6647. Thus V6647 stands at 0.3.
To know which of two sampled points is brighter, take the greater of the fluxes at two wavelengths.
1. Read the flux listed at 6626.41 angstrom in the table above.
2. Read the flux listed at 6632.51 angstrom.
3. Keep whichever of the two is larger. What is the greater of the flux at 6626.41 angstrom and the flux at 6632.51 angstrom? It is 7.17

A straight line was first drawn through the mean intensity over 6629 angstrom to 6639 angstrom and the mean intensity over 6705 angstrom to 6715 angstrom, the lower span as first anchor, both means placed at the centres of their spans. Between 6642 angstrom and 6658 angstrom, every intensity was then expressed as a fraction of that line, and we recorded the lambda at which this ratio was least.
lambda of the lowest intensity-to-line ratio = 6653.93 angstrom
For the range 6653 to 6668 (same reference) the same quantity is 6653.93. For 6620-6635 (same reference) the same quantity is 6632.51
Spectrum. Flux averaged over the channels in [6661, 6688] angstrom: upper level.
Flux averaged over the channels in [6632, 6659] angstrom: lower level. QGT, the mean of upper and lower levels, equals 7.08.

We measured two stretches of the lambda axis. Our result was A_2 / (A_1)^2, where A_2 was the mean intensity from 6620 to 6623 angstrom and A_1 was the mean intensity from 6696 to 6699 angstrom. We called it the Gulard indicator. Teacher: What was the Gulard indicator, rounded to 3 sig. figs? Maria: 0.149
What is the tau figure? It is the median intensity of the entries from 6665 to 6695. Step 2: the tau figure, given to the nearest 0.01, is 7.14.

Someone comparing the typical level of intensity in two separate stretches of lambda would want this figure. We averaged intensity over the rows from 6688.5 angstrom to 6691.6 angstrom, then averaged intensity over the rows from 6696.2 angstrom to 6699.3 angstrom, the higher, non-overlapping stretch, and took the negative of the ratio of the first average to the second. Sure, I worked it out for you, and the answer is -1.13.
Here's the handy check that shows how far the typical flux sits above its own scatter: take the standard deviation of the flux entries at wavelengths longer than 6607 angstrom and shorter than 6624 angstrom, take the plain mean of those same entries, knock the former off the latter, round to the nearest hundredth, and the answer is 7.20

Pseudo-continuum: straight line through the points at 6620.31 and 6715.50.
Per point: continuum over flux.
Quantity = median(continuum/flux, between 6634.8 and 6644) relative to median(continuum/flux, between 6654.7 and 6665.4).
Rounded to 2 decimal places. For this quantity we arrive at 0.99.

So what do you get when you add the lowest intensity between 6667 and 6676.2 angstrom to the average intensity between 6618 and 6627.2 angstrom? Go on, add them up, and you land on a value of 14.3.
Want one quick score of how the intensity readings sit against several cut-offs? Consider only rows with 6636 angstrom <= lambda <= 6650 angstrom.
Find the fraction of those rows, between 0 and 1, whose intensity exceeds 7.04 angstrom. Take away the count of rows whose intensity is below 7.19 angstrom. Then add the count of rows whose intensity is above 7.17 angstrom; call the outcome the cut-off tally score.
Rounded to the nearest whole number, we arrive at -9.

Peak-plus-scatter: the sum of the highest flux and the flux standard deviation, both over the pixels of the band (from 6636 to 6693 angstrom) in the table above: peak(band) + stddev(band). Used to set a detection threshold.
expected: 8.4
